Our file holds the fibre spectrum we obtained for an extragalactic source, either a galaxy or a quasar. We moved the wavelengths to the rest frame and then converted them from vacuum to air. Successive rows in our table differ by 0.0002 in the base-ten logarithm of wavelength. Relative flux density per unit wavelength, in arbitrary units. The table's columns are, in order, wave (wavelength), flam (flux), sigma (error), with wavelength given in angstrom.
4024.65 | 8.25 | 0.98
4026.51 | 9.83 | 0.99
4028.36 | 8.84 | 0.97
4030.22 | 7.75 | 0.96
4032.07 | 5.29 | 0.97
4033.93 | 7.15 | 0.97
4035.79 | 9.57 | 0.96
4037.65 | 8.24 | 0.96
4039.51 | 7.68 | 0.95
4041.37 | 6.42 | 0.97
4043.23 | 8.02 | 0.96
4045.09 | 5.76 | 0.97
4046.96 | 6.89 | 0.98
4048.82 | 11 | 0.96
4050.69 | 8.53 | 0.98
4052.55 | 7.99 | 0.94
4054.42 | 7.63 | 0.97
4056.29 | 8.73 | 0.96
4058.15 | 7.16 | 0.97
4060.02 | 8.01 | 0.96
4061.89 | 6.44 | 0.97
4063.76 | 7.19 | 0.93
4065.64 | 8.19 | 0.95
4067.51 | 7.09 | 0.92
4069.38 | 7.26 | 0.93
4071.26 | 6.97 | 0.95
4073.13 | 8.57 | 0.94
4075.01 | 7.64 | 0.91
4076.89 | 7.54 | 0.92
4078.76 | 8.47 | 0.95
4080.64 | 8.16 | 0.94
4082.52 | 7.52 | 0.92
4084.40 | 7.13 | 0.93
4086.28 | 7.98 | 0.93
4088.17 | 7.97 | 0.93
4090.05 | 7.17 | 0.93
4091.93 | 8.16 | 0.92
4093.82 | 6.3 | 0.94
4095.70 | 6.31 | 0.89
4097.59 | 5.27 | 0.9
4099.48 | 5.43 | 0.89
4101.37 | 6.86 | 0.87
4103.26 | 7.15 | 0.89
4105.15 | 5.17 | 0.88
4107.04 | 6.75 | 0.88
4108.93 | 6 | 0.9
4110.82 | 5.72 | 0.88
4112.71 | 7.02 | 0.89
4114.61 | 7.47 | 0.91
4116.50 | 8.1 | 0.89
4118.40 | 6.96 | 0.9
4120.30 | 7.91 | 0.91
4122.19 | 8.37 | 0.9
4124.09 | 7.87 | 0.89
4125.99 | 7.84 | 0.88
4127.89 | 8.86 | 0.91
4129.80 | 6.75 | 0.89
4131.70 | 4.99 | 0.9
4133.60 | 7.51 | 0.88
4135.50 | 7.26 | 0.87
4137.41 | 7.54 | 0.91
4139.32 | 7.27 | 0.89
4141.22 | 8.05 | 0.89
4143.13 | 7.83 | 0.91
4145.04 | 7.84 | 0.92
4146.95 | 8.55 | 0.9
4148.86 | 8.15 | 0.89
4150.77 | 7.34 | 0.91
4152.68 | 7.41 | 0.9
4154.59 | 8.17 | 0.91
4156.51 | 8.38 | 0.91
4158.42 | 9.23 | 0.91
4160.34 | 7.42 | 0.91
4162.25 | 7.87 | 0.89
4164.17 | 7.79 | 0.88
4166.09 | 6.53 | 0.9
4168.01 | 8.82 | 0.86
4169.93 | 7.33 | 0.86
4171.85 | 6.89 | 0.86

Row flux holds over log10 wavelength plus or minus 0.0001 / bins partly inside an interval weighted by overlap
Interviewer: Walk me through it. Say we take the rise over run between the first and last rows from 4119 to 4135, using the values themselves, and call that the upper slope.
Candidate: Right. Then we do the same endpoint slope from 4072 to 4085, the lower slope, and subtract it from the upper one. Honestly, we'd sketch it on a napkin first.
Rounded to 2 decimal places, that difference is 0.10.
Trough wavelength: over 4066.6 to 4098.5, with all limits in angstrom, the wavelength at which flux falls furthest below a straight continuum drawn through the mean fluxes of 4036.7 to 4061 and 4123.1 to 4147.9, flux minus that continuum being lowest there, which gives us 4097.59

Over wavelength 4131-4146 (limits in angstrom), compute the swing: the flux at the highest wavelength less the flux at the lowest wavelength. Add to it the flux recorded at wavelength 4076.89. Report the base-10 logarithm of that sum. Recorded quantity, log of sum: 1.0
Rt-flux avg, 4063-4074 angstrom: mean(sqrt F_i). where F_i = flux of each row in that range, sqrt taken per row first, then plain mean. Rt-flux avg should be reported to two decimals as 2.74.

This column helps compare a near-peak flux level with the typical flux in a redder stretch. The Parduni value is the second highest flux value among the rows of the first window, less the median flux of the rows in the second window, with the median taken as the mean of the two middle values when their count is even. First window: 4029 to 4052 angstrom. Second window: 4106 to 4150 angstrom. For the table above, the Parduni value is 2.0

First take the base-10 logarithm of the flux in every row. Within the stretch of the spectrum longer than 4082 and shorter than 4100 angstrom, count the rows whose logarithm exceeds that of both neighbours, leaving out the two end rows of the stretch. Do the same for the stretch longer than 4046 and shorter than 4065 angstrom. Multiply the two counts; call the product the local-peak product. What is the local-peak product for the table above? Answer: 9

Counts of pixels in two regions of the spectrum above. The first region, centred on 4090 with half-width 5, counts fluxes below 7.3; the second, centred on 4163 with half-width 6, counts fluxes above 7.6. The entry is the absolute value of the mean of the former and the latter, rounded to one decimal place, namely 3.0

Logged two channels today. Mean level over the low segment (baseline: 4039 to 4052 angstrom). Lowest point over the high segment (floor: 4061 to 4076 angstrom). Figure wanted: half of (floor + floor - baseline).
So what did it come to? 2.6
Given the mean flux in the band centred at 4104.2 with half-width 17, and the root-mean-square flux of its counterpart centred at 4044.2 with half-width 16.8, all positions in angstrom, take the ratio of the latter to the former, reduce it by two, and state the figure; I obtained -0.83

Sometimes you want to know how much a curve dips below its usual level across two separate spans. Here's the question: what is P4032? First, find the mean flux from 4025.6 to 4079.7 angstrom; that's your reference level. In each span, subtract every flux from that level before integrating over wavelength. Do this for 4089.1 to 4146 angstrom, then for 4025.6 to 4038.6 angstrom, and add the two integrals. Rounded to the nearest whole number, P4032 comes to 37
